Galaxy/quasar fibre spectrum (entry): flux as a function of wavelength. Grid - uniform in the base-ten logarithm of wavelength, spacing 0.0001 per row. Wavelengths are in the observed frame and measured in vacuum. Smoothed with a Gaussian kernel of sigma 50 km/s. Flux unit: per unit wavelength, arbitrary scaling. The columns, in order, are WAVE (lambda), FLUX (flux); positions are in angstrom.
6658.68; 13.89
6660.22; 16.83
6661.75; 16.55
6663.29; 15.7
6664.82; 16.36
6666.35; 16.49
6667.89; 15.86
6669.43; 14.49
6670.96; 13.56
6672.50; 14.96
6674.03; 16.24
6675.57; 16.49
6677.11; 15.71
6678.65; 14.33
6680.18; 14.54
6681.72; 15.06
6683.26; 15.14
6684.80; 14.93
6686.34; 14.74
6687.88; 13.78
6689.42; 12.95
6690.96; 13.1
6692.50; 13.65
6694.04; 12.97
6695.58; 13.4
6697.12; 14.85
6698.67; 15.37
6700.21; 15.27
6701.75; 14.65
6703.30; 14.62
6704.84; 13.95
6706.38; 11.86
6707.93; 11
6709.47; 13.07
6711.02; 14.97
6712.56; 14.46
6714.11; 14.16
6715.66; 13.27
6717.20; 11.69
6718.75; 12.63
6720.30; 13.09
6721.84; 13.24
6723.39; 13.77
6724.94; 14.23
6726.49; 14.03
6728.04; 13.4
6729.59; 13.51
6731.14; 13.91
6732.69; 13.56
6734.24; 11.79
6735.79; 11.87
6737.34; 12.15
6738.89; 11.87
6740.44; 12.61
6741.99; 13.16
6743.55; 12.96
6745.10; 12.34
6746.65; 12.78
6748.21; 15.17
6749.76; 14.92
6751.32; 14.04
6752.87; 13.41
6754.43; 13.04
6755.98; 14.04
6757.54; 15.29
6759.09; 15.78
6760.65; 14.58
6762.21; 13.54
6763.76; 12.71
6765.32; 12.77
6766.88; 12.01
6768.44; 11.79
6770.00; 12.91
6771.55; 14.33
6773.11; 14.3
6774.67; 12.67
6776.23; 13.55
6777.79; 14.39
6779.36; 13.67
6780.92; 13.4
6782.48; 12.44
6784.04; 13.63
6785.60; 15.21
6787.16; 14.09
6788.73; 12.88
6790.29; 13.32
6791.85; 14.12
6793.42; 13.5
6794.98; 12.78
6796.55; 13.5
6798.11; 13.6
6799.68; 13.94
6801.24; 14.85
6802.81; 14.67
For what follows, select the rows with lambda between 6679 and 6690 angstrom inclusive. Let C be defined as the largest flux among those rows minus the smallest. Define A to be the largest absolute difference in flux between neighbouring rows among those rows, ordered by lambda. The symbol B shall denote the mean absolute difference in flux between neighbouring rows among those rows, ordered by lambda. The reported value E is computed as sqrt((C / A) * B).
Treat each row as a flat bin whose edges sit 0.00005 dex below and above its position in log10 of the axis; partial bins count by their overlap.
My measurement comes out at 1.03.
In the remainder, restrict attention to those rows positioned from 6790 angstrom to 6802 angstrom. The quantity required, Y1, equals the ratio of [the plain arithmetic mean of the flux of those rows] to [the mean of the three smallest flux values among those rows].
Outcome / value 1.04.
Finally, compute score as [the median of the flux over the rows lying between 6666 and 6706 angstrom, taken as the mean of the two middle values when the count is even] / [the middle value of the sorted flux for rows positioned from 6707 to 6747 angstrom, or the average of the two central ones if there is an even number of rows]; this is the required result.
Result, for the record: 1.12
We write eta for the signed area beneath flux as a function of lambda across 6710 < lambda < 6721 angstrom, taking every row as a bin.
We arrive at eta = 148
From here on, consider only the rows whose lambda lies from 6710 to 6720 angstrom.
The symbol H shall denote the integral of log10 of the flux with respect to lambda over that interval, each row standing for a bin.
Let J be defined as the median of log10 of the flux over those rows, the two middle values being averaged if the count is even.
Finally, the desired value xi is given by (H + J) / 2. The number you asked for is 6.21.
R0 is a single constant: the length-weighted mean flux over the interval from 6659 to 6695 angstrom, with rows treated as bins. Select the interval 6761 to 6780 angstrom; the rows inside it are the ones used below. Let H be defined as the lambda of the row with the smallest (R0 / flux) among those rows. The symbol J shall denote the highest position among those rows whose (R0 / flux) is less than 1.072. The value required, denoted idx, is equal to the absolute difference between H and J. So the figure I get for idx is 0.0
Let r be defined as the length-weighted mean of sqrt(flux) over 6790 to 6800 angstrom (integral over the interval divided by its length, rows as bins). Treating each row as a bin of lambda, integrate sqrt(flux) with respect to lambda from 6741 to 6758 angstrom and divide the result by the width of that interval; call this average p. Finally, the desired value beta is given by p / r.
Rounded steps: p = 3.70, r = 3.68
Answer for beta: 1.01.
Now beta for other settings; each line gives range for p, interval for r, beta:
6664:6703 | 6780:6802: 1.04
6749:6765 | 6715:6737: 1.04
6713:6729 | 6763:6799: 1.00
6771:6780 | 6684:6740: 1.01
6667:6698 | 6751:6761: 1.01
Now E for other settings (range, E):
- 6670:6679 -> 1.46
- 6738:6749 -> 1.07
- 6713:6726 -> 1.07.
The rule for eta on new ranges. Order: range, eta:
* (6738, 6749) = 143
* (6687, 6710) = 314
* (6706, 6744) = 496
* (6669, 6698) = 420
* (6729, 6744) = 191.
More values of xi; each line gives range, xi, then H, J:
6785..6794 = 5.70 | 10.3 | 1.140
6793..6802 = 5.68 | 10.2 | 1.132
